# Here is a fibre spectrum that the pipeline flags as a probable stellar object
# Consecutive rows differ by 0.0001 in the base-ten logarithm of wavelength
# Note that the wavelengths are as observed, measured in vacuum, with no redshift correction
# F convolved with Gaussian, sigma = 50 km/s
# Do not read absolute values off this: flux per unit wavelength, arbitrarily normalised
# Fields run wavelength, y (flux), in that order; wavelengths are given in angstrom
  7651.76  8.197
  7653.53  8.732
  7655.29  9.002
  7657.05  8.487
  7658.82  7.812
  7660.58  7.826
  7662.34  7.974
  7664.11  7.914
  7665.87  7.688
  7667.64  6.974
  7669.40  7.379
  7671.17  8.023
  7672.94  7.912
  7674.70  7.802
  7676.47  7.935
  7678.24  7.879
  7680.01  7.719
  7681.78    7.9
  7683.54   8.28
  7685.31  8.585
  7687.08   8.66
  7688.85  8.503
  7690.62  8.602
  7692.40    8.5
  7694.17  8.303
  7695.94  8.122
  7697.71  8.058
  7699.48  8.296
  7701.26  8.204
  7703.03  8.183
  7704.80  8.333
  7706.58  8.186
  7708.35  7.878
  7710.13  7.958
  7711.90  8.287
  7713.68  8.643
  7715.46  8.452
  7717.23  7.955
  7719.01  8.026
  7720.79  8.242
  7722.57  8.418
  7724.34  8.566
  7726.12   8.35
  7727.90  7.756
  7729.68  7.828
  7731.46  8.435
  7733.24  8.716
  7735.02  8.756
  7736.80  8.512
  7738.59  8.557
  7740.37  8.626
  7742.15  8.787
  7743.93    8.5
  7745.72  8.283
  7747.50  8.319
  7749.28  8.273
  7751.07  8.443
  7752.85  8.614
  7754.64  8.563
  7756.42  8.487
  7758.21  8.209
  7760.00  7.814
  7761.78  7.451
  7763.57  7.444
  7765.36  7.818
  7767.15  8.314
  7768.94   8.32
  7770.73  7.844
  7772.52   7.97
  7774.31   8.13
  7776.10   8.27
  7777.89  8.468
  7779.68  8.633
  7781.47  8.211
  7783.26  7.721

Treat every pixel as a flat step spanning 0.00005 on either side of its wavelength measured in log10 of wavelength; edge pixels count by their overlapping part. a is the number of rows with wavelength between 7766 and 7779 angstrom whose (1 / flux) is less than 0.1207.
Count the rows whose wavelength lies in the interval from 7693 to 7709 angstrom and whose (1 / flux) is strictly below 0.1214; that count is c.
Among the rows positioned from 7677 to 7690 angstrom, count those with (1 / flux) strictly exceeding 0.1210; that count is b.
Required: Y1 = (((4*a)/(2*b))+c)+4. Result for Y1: 9.0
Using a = 3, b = 3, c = 3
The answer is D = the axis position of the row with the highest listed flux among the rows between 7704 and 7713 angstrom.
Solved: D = 7704.80 angstrom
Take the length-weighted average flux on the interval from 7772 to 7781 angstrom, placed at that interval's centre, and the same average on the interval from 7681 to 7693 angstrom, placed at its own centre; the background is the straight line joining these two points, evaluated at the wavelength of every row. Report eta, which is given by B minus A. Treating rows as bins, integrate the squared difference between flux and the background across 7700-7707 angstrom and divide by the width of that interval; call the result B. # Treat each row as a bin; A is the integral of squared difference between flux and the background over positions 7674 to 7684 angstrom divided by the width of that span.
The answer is -0.3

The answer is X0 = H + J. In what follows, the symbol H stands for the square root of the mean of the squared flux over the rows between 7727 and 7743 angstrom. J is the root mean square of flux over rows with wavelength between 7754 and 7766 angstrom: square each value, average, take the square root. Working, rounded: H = 8.45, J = 7.98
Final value 16.4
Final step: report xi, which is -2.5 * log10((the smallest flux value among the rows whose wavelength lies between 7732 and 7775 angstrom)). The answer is -2.18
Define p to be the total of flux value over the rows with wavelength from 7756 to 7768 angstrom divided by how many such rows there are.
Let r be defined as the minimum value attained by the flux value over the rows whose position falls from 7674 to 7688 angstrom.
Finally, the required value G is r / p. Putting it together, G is 0.97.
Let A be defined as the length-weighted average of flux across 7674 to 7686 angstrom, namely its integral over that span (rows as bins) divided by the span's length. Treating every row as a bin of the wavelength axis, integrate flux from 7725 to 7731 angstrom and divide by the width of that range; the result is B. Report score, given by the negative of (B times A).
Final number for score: -64.3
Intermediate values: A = 8.0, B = 8.03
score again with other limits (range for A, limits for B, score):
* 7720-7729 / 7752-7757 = -70.7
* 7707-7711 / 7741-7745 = -68.6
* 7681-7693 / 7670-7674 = -66.8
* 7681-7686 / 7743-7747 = -69.3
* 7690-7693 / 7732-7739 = -73.5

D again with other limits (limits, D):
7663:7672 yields 7671.17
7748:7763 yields 7752.85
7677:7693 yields 7687.08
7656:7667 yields 7657.05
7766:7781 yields 7779.68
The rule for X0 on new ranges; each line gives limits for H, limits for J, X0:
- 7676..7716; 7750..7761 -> 16.6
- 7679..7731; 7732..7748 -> 16.8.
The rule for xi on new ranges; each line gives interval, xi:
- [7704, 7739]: -2.22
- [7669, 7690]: -2.17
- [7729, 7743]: -2.23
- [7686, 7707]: -2.27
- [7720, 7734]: -2.22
